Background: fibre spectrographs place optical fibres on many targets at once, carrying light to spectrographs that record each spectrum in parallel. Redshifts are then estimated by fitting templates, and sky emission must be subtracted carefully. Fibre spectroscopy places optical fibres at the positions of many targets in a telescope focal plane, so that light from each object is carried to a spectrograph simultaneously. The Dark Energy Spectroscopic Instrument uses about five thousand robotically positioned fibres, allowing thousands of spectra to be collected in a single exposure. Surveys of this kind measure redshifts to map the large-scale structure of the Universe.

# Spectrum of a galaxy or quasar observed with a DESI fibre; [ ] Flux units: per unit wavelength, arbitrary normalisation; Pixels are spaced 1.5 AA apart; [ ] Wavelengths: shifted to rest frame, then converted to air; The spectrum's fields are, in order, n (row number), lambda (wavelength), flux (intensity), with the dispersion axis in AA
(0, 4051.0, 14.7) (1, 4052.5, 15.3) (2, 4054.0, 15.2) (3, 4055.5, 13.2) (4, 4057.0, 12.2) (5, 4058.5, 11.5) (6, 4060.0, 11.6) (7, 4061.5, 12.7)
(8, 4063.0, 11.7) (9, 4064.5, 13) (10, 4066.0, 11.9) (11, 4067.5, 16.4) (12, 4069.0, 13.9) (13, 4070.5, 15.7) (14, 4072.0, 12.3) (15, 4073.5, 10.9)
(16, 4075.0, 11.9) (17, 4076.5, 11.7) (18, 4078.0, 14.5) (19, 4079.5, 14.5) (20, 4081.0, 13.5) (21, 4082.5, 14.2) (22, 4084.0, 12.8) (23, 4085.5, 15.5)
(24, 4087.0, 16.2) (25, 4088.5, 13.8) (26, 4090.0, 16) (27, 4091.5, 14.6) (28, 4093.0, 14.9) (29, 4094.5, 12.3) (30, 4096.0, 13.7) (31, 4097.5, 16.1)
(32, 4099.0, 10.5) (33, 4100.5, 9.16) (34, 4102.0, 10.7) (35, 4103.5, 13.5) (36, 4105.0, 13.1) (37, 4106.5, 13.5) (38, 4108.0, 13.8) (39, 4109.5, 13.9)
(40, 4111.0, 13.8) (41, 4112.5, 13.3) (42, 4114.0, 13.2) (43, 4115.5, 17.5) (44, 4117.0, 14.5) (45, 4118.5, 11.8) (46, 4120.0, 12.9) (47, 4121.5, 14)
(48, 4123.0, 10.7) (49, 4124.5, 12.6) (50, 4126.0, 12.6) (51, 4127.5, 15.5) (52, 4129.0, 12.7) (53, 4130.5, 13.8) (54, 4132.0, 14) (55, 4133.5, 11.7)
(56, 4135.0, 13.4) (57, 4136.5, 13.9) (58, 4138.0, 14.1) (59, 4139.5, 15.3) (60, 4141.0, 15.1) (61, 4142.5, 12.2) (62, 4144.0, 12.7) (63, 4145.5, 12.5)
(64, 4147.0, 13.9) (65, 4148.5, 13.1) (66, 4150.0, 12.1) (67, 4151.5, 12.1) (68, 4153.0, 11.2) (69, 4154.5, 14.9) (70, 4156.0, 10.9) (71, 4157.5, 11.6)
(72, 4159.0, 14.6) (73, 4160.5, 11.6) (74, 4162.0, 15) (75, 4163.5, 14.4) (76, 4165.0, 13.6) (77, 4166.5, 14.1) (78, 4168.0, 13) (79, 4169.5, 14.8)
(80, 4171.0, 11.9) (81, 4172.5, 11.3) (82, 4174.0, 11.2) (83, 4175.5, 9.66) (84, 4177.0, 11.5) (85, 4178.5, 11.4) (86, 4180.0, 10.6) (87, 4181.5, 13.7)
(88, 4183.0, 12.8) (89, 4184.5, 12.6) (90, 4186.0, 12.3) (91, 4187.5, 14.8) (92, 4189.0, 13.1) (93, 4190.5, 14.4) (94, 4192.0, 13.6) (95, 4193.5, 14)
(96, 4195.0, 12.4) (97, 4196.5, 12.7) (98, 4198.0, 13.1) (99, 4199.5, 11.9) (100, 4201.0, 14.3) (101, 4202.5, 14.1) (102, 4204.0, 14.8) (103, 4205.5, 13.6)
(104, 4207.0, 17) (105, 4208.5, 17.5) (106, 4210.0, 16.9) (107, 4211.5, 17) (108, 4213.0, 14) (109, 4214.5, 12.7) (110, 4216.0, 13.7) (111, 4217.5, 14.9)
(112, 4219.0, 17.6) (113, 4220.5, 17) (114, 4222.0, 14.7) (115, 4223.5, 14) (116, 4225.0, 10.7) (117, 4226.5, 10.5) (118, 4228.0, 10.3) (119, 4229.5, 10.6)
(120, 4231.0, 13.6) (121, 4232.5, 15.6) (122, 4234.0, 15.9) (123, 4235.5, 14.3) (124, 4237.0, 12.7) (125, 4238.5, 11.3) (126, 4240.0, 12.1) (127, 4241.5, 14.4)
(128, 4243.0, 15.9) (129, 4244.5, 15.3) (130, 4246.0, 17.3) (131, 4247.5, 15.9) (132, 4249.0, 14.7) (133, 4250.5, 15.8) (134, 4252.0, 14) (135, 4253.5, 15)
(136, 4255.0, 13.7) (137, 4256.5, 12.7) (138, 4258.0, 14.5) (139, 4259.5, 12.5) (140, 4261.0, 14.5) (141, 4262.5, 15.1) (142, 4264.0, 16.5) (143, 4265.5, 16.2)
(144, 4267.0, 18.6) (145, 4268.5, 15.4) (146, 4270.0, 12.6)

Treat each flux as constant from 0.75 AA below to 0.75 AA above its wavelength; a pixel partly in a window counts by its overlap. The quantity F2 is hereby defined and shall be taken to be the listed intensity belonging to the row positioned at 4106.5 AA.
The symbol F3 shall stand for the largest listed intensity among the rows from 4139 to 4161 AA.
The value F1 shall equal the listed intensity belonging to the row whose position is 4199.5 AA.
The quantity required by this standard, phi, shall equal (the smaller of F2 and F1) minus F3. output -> -3.4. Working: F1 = 11.9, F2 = 13.5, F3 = 15.3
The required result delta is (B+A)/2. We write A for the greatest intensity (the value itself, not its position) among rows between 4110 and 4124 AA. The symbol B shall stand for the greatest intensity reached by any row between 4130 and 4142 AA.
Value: 16.4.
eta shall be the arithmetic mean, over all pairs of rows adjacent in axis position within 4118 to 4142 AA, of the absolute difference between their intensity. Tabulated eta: 1.37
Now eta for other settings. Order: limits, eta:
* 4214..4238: 1.40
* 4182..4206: 1.01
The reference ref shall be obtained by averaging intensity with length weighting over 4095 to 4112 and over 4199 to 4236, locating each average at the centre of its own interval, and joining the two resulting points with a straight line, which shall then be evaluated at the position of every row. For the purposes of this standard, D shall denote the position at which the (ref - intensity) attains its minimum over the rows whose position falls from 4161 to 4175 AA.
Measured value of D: 4162.0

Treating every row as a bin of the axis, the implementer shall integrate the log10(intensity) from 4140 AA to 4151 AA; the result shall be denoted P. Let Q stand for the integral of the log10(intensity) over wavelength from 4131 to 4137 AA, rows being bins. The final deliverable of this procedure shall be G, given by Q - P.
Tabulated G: -6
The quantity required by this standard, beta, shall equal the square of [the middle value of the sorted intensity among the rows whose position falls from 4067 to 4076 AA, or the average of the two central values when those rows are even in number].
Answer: 172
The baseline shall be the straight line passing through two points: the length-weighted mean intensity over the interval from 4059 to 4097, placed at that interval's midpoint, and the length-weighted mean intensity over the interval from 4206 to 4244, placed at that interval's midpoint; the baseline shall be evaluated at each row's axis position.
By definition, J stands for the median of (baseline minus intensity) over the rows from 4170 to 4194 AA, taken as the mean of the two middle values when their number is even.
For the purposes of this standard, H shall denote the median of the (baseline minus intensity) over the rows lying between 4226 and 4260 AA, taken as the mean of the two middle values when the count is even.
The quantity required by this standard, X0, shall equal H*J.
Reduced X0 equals -0.09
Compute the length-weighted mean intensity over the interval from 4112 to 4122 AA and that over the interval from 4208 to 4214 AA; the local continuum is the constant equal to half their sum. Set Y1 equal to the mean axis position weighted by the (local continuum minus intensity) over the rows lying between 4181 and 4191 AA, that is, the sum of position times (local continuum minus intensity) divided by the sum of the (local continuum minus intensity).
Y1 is 4185.4 AA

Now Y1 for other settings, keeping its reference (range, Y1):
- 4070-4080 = 4074.8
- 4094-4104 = 4099.7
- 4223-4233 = 4227.2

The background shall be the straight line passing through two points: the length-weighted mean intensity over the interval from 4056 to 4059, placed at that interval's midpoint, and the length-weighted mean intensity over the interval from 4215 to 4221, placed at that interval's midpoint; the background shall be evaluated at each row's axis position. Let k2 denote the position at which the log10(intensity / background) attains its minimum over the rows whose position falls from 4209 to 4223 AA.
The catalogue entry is 4214.5 AA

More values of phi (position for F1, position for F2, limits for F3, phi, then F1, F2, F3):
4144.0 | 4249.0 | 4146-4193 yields -2.3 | 12.7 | 14.7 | 15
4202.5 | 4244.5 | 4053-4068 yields -2.3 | 14.1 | 15.3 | 16.4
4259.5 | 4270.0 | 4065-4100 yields -3.9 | 12.5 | 12.6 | 16.4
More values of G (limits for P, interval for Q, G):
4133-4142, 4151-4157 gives -4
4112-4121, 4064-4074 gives 1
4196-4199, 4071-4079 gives 5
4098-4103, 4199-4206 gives 3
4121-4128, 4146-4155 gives 2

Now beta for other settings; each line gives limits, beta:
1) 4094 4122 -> 182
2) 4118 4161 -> 161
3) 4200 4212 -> 251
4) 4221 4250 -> 204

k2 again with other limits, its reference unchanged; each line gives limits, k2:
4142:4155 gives 4153.0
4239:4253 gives 4240.0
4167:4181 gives 4175.5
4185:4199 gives 4195.0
